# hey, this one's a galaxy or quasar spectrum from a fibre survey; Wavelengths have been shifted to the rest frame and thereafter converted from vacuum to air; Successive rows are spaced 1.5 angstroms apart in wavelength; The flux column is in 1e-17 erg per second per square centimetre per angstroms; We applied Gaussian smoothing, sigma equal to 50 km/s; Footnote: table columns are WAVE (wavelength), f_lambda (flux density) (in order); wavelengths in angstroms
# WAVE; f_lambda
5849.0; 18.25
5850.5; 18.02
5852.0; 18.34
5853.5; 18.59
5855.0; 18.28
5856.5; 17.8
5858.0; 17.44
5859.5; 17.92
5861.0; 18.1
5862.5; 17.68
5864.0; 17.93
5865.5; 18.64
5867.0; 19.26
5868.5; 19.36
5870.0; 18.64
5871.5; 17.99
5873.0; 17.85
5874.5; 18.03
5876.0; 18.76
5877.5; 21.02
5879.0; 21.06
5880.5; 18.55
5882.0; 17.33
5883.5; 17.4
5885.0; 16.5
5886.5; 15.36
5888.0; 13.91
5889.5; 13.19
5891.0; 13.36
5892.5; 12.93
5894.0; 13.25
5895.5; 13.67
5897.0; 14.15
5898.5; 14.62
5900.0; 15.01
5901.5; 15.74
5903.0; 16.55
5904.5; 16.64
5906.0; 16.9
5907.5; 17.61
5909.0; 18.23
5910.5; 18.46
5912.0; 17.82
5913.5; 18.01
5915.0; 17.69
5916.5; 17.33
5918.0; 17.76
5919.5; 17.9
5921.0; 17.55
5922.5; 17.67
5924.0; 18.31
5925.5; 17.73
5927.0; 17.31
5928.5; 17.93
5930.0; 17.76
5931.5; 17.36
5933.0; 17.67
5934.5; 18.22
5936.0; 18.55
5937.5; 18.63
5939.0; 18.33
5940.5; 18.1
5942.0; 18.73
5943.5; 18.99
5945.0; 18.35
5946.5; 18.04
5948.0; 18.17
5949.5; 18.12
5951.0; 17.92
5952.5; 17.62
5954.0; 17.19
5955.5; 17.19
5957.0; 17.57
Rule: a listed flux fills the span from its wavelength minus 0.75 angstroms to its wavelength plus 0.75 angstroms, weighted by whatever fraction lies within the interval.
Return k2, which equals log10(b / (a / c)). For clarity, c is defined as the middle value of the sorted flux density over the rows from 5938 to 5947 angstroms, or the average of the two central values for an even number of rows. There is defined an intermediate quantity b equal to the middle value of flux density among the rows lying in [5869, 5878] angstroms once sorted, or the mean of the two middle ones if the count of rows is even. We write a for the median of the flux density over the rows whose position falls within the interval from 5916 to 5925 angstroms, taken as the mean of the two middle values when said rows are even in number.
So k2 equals 1.28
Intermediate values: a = 17.7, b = 18.3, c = 18.3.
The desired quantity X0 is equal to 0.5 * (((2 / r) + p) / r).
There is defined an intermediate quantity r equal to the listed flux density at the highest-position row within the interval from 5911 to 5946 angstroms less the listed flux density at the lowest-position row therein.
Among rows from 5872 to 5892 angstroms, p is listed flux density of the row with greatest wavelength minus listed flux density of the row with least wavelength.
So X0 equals -0.68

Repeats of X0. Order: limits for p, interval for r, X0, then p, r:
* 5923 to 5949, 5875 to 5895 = 0.05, -0.1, -5.5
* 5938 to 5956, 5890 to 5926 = -0.08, -1.1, 4.4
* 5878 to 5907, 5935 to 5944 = 0.44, -4.2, 0.4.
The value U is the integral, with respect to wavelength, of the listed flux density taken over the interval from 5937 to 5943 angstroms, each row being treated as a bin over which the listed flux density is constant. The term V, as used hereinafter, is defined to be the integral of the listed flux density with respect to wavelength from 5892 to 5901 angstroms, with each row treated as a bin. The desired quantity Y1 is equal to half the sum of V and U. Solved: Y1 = 118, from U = 111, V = 126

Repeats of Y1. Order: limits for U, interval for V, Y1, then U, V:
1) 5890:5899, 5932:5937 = 107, 123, 91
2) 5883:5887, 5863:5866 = 60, 66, 55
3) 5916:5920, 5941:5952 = 136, 71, 201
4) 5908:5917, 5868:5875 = 145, 161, 128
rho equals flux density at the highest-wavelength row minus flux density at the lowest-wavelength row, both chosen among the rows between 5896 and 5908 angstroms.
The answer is 3.5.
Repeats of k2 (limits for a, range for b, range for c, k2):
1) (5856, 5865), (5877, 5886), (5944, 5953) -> 1.26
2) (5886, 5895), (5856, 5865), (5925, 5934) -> 1.38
